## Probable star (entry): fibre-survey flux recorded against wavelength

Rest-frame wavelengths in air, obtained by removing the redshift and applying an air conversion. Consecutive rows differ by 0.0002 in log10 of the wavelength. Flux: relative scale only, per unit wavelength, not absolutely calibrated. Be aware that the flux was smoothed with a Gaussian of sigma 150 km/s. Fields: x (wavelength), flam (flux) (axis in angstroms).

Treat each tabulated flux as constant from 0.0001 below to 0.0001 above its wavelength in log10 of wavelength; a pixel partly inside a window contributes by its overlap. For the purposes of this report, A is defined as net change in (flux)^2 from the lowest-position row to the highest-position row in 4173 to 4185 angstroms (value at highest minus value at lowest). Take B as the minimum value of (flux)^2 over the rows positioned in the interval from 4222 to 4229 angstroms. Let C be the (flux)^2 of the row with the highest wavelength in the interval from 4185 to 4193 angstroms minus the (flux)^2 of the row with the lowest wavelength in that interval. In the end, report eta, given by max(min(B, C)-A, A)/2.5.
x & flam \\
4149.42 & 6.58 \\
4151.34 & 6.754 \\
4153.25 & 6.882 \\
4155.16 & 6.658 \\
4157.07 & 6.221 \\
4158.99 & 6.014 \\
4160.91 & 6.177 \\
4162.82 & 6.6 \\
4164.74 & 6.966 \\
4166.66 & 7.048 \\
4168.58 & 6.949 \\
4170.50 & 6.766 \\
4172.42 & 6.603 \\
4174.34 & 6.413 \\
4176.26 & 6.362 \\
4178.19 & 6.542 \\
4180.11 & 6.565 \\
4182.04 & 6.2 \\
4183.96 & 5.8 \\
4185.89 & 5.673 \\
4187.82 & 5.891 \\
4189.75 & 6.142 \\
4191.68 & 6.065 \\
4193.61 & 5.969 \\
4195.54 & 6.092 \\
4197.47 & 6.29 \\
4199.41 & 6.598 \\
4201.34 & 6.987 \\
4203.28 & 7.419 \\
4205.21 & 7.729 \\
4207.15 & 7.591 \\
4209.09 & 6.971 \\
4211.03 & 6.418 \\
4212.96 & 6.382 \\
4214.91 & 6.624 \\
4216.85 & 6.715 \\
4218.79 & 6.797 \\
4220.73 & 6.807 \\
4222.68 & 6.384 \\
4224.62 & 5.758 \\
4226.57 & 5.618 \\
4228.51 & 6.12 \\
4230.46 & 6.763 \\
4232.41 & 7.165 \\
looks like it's 5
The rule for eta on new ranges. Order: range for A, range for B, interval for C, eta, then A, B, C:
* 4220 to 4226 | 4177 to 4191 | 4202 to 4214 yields 0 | -13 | 32.2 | -14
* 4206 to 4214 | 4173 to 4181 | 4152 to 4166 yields 7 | -17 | 40.5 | 1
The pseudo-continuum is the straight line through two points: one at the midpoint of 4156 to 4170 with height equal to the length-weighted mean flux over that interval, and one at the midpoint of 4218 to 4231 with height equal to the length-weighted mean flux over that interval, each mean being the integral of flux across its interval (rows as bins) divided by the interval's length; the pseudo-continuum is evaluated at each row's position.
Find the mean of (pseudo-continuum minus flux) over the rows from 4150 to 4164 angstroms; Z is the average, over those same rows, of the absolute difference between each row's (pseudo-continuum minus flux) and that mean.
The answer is 0.280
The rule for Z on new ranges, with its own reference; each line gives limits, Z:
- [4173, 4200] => 0.227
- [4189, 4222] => 0.440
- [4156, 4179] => 0.273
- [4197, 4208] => 0.490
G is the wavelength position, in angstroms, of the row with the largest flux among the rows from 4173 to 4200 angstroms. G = 4199.41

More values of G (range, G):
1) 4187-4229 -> 4205.21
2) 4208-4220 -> 4209.09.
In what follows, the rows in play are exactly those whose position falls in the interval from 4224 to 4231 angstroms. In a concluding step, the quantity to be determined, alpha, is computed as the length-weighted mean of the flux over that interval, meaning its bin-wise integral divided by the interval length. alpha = 6.04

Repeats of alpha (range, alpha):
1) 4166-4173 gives 6.85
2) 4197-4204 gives 6.83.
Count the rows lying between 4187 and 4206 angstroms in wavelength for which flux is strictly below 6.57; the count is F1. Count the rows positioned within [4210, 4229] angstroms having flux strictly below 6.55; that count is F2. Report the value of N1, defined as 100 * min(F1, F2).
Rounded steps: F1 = 6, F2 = 6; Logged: 600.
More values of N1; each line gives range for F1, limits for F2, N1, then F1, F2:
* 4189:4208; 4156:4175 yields 400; 5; 4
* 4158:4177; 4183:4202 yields 400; 4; 8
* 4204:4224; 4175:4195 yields 300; 3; 9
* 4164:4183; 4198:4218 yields 200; 5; 2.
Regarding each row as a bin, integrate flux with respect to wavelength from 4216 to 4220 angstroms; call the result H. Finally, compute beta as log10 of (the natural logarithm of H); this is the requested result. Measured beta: 0.52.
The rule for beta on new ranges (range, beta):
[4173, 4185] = 0.64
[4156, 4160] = 0.50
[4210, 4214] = 0.51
